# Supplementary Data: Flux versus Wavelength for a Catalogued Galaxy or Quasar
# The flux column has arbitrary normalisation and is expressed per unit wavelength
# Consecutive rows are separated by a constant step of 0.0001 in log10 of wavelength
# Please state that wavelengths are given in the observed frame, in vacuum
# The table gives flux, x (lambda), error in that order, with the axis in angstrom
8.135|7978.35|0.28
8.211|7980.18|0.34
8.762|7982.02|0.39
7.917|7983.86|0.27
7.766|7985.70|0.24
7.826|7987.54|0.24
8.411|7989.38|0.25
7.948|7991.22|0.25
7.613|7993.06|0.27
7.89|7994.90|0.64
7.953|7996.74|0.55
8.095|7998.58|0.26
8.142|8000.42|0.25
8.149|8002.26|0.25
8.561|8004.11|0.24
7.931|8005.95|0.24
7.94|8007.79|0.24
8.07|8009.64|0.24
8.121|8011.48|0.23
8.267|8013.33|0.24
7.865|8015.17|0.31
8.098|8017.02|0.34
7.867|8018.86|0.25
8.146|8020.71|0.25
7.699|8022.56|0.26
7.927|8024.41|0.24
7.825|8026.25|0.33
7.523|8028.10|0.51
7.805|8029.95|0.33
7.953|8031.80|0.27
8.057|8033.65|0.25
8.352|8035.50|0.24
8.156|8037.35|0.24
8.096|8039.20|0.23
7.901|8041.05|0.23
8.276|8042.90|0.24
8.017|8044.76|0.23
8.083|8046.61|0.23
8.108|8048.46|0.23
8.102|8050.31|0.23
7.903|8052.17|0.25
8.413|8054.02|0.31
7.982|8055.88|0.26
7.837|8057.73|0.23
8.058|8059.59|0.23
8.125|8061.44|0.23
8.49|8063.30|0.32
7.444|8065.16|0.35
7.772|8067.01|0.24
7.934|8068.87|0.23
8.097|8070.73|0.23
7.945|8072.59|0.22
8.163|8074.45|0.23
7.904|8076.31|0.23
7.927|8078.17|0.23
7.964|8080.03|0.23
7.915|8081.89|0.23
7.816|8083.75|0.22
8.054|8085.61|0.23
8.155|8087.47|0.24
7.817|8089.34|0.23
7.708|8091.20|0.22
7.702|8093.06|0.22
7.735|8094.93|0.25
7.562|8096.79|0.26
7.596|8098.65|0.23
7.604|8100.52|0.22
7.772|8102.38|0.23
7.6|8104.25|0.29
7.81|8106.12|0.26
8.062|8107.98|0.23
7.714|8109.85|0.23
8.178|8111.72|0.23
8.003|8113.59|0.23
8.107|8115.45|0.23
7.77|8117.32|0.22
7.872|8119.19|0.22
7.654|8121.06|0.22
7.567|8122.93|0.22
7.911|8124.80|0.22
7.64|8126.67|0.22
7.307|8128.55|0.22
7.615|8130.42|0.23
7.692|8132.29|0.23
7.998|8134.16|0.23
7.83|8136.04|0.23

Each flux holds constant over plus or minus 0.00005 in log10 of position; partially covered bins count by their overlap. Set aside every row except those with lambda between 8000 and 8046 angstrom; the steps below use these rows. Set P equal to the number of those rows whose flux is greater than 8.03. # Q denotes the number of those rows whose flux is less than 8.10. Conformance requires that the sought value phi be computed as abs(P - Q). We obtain 3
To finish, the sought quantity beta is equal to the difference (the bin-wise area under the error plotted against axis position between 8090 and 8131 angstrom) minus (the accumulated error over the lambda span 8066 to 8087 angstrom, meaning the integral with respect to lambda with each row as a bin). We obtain 5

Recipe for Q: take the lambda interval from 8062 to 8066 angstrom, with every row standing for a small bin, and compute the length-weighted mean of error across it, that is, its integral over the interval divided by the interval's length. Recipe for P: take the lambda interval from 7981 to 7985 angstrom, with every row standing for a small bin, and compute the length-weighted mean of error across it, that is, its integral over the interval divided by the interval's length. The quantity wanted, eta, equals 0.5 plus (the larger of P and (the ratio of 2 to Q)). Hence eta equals 6.66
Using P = 0.32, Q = 0.324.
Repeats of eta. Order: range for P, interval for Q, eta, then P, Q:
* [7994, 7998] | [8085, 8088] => 9.01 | 0.57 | 0.235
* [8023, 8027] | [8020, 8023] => 8.36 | 0.28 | 0.254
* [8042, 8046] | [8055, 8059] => 8.71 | 0.23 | 0.244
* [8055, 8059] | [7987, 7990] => 8.66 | 0.24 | 0.245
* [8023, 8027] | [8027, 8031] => 5.37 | 0.28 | 0.411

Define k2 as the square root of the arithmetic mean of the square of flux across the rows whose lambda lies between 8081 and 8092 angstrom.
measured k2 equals 7.91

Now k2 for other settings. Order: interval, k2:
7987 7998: 7.94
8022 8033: 7.79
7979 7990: 8.16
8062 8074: 7.95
